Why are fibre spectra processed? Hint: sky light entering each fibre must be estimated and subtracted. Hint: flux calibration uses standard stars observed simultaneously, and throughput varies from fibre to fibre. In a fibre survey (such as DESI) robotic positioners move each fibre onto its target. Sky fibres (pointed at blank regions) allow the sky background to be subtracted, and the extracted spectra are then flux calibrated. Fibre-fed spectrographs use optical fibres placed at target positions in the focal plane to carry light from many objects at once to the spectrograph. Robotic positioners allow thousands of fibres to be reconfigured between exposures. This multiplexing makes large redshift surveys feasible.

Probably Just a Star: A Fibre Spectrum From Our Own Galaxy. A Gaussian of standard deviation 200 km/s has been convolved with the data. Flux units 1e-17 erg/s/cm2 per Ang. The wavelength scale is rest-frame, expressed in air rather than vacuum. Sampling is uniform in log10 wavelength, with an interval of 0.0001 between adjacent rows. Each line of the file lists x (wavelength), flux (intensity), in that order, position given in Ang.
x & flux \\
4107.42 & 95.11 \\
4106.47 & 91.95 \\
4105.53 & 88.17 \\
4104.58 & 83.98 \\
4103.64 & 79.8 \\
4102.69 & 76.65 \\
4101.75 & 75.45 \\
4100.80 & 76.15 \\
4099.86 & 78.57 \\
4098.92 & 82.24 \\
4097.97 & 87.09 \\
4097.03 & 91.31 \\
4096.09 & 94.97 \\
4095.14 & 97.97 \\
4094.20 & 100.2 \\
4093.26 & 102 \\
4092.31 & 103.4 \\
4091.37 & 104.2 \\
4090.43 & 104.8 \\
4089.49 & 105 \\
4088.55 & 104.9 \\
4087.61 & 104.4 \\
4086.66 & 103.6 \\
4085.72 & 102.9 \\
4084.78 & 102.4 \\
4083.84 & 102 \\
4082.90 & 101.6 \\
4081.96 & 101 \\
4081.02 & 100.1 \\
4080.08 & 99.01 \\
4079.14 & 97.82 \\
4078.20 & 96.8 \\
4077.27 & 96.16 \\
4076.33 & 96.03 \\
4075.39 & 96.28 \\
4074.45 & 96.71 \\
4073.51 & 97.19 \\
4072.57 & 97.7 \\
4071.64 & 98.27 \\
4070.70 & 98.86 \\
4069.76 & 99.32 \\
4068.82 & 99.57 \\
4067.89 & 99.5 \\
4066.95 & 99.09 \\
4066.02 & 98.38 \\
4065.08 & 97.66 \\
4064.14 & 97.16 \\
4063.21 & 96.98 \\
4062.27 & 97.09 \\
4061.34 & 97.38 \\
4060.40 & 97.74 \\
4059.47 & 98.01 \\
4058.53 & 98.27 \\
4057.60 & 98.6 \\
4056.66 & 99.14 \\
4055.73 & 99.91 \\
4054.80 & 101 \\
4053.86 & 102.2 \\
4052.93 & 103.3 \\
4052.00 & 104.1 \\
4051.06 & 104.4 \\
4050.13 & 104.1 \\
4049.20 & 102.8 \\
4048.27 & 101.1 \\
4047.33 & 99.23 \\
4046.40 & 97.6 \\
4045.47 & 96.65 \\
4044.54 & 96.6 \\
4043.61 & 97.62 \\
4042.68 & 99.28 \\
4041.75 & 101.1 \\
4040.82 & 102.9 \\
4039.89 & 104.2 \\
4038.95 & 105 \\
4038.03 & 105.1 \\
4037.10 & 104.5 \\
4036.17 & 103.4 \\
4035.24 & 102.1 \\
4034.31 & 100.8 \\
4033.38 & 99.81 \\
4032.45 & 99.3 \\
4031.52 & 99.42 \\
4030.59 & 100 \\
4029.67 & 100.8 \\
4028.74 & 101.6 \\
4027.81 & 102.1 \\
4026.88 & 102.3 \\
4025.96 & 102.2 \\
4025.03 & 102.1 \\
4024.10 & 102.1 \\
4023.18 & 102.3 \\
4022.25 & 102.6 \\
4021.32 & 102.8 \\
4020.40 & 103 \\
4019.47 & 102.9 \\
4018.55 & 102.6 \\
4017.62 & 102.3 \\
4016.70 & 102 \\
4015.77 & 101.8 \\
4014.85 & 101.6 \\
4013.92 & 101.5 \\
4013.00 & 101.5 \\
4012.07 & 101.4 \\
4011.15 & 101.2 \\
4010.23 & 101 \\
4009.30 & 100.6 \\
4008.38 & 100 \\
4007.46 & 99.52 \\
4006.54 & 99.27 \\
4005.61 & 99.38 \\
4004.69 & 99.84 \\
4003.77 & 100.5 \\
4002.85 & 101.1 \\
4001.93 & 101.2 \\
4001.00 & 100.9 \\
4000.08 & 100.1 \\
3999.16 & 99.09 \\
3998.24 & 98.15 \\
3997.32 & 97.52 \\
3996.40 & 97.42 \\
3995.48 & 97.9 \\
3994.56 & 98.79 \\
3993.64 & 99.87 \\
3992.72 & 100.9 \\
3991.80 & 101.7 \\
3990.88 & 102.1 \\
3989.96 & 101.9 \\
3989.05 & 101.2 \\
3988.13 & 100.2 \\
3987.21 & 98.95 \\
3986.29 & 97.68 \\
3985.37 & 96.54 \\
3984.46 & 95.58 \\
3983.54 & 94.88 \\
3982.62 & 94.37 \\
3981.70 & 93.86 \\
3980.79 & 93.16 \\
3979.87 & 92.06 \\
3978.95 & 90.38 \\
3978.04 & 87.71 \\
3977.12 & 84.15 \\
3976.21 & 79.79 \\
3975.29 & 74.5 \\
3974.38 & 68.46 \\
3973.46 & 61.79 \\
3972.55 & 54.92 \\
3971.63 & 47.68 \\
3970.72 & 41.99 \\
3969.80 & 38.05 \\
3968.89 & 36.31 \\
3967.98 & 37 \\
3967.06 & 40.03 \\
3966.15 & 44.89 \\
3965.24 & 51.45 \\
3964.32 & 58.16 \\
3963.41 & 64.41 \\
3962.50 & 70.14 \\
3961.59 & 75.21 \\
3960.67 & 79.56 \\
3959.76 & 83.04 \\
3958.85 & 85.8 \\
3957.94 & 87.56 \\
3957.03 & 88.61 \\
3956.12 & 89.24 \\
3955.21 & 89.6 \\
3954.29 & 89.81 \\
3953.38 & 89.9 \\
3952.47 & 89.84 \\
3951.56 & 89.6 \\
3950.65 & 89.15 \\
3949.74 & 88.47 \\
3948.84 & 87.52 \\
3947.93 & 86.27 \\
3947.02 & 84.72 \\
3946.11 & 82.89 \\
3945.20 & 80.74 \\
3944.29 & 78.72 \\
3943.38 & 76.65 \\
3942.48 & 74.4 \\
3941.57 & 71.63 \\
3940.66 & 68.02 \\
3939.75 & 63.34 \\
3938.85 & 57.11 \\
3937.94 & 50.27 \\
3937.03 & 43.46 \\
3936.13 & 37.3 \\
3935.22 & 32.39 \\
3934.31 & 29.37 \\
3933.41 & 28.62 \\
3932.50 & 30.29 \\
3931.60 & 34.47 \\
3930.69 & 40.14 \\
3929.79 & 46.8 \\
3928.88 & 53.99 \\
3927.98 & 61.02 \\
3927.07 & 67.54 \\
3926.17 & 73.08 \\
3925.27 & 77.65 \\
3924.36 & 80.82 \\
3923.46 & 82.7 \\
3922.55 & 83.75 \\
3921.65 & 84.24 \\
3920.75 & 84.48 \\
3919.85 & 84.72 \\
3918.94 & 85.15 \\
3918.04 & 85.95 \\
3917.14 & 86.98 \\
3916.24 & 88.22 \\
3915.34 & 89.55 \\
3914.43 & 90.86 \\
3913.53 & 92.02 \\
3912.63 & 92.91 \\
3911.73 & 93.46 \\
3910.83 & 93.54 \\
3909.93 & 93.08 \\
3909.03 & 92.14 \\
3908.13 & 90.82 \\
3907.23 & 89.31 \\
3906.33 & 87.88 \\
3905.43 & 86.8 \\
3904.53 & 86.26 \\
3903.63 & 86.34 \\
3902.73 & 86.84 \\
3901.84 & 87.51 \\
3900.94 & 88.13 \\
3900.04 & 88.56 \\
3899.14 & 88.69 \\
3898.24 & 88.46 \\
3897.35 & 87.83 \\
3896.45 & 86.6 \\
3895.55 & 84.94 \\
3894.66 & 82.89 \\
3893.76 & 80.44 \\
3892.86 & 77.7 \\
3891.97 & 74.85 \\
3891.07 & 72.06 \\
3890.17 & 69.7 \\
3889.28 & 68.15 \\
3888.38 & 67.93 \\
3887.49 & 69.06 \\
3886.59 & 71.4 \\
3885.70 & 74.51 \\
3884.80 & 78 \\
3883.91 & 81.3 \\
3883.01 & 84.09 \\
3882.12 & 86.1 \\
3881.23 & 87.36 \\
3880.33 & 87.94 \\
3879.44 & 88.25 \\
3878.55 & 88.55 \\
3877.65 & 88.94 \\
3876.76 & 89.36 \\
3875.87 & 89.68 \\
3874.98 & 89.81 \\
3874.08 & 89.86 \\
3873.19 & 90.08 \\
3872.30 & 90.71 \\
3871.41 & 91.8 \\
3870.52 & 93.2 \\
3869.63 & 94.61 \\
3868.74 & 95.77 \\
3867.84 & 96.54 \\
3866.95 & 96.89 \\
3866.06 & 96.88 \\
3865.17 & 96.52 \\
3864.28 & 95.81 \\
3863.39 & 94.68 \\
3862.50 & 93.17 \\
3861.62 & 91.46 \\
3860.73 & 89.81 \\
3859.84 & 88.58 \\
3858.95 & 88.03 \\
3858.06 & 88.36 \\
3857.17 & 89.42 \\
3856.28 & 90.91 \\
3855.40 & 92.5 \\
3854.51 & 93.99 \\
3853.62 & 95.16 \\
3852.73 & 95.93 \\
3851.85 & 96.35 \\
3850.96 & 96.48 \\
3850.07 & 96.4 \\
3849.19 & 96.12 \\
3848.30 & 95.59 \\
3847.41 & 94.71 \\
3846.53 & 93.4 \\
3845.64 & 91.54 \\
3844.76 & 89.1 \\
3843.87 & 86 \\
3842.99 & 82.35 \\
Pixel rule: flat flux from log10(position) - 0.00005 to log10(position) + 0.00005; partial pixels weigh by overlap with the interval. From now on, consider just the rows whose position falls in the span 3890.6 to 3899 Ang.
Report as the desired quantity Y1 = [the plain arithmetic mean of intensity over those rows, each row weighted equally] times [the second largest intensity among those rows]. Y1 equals 7180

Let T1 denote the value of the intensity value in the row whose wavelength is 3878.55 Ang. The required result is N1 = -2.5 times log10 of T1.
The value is -4.87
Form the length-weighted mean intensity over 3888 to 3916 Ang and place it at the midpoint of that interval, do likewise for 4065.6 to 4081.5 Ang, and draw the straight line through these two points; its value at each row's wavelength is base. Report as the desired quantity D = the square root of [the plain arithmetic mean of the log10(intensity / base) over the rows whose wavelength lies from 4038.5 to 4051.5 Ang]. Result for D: 0.15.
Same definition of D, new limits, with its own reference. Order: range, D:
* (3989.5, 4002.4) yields 0.18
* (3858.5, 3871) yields 0.23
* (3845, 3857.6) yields 0.25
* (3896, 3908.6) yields 0.11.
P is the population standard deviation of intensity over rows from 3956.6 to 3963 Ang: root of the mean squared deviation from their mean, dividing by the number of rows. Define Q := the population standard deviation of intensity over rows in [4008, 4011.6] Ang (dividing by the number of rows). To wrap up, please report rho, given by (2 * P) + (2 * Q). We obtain 14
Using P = 6.3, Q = 0.5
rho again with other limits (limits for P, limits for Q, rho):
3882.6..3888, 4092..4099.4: 25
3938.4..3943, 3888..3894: 21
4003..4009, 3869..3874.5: 4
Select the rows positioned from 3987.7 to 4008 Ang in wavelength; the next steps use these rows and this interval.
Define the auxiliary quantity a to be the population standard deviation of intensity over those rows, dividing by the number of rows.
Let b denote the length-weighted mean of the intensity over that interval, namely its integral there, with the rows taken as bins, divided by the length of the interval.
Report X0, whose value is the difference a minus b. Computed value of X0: -98.6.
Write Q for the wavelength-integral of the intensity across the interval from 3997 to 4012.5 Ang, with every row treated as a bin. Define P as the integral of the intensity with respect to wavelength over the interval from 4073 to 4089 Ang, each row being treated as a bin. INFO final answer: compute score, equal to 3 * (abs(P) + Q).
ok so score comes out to 9449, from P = 1598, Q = 1551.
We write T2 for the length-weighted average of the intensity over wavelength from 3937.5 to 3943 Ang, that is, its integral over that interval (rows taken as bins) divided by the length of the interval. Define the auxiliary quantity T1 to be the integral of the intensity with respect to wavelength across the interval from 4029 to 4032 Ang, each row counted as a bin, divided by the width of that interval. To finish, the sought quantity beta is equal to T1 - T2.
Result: 36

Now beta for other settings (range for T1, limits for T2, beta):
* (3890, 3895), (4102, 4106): -5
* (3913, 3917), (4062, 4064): -7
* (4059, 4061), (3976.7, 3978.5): 12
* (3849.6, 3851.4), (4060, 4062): -1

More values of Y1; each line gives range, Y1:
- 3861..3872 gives 9182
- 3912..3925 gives 7969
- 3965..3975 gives 2935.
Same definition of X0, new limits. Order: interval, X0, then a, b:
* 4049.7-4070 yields -97.3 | 2.4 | 100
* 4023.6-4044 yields -99.8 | 2.0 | 102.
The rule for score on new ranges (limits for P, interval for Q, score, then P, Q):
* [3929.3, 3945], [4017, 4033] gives 7301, 805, 1629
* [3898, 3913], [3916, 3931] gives 7386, 1342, 1120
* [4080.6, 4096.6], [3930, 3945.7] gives 7384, 1633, 829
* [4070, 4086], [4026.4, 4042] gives 9520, 1582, 1592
